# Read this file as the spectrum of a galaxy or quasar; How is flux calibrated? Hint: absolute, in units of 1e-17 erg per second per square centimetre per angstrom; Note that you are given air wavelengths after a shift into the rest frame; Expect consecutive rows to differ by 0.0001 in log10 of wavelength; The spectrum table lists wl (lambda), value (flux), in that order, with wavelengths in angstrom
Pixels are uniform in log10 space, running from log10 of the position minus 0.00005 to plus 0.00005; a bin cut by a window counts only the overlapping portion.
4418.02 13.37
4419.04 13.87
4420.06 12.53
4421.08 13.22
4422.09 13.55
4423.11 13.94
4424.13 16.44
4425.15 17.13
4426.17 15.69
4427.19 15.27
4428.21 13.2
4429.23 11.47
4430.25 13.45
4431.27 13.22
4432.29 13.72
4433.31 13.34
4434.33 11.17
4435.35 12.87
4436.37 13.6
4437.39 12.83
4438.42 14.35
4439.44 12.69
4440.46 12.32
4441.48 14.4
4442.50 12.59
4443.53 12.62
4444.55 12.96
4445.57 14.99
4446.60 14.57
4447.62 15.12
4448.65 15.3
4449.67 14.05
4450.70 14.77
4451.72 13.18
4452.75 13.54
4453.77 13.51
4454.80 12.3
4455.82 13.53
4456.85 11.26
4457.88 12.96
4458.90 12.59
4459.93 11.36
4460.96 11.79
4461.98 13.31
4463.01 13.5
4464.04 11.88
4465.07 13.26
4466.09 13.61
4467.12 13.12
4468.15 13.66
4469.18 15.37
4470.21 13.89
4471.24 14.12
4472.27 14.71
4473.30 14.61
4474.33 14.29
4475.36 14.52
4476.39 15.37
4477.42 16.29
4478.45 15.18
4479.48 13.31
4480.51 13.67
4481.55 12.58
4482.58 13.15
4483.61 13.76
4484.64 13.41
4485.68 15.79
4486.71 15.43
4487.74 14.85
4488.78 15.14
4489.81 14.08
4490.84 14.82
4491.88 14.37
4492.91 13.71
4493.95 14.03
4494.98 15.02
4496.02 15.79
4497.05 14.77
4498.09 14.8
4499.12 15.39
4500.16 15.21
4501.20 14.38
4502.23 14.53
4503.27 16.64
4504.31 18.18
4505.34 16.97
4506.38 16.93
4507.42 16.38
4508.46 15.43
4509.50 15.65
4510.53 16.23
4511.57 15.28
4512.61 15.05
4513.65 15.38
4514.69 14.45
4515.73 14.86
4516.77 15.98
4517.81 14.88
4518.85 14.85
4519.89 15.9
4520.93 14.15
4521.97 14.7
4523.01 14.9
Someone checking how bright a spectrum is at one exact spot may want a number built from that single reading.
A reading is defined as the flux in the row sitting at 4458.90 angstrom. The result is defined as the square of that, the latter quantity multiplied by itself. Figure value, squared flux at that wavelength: 159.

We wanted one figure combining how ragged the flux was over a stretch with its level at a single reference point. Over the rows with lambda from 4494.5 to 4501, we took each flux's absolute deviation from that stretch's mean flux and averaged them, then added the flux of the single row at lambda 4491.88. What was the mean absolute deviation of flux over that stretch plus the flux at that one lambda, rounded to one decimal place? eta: 14.7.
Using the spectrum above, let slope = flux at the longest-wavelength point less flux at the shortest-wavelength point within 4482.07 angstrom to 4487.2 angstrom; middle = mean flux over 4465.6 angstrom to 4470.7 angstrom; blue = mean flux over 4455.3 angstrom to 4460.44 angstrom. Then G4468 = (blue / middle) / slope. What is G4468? 0.4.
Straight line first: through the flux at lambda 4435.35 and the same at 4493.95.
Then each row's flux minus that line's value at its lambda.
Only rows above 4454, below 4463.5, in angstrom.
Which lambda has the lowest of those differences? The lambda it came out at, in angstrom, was 4456.85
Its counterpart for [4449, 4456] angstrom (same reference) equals 4454.80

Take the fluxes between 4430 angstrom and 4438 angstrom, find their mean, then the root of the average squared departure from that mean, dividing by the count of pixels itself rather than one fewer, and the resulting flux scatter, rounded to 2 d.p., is 0.76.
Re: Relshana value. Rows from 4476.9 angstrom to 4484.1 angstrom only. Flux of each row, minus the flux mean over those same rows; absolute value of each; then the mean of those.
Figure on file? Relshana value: 1.00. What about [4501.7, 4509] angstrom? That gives 0.85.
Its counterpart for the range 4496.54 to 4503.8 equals 0.55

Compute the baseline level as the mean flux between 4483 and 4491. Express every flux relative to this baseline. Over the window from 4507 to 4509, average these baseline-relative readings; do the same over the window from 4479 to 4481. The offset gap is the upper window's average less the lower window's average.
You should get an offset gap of 2.4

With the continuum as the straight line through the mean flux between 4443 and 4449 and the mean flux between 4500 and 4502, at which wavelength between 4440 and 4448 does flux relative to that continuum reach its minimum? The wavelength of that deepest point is 4440.46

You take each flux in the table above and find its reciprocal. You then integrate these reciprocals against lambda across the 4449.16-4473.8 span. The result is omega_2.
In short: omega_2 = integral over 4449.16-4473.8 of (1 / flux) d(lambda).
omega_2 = 1.86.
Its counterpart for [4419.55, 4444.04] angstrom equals 1.82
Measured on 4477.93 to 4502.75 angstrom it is 1.72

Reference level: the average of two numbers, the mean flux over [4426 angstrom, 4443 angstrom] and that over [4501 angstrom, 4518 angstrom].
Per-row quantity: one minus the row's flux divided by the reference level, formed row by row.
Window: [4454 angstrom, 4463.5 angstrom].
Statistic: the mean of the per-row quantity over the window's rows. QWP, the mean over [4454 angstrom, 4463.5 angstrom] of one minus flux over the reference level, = 0.14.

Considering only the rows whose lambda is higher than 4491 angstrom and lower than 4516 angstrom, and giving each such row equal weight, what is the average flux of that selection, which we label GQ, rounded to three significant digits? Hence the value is 15.4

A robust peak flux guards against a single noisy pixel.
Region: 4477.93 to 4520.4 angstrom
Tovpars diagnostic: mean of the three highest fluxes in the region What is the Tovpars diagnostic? 17.4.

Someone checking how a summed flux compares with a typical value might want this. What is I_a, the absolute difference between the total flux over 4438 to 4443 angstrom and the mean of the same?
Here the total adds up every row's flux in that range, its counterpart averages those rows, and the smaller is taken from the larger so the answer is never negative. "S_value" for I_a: 53.1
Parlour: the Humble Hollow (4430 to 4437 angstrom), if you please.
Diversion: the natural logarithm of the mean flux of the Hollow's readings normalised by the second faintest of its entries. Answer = 0.014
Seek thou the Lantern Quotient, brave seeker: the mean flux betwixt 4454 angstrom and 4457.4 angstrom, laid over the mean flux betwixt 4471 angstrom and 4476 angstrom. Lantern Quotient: 0.86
